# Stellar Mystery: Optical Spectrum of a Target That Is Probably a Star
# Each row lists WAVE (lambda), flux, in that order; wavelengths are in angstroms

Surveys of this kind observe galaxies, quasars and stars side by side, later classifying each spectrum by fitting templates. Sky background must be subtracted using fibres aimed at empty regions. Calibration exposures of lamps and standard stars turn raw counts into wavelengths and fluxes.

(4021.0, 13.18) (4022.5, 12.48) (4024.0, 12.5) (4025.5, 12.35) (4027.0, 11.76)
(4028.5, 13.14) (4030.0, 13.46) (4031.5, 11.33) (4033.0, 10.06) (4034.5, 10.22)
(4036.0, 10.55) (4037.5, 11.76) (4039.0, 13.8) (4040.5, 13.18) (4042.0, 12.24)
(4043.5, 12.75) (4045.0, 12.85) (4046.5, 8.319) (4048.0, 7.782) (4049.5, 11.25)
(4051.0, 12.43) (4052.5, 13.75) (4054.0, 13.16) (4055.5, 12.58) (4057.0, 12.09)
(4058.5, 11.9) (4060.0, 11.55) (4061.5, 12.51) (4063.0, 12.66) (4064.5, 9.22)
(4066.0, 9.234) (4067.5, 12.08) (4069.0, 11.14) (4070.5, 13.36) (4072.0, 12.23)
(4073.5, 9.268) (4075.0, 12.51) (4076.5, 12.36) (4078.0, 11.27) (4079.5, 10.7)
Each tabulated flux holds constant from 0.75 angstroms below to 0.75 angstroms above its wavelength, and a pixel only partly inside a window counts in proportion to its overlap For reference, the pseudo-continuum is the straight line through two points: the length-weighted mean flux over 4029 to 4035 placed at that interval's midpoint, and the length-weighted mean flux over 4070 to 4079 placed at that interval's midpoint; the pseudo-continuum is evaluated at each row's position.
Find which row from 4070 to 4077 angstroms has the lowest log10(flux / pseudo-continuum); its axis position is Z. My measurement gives 4073.5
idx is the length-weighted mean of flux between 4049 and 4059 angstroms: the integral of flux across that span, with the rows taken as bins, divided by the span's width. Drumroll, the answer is 12.5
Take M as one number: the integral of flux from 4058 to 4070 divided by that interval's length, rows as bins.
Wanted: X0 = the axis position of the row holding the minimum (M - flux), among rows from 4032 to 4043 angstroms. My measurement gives 4039.0 angstroms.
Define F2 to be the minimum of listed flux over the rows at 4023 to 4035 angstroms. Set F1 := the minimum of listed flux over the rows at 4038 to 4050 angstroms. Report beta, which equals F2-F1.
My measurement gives 2.3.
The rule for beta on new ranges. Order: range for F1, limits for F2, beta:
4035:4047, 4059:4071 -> 0.9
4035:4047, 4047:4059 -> -0.5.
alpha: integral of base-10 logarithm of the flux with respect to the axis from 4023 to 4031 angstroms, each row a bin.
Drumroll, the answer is 9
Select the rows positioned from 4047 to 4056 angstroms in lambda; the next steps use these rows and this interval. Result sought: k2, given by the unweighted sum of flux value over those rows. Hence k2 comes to 71.0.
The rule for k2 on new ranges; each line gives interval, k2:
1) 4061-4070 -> 66.8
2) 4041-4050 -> 65.2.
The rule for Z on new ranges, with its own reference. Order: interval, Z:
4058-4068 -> 4064.5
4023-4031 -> 4027.0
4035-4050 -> 4048.0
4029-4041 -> 4033.0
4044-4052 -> 4048.0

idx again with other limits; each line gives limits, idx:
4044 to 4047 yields 11.0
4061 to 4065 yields 11.5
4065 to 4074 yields 11.2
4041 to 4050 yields 10.9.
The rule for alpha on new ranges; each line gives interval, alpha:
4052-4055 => 3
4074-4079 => 5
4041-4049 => 8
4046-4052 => 6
